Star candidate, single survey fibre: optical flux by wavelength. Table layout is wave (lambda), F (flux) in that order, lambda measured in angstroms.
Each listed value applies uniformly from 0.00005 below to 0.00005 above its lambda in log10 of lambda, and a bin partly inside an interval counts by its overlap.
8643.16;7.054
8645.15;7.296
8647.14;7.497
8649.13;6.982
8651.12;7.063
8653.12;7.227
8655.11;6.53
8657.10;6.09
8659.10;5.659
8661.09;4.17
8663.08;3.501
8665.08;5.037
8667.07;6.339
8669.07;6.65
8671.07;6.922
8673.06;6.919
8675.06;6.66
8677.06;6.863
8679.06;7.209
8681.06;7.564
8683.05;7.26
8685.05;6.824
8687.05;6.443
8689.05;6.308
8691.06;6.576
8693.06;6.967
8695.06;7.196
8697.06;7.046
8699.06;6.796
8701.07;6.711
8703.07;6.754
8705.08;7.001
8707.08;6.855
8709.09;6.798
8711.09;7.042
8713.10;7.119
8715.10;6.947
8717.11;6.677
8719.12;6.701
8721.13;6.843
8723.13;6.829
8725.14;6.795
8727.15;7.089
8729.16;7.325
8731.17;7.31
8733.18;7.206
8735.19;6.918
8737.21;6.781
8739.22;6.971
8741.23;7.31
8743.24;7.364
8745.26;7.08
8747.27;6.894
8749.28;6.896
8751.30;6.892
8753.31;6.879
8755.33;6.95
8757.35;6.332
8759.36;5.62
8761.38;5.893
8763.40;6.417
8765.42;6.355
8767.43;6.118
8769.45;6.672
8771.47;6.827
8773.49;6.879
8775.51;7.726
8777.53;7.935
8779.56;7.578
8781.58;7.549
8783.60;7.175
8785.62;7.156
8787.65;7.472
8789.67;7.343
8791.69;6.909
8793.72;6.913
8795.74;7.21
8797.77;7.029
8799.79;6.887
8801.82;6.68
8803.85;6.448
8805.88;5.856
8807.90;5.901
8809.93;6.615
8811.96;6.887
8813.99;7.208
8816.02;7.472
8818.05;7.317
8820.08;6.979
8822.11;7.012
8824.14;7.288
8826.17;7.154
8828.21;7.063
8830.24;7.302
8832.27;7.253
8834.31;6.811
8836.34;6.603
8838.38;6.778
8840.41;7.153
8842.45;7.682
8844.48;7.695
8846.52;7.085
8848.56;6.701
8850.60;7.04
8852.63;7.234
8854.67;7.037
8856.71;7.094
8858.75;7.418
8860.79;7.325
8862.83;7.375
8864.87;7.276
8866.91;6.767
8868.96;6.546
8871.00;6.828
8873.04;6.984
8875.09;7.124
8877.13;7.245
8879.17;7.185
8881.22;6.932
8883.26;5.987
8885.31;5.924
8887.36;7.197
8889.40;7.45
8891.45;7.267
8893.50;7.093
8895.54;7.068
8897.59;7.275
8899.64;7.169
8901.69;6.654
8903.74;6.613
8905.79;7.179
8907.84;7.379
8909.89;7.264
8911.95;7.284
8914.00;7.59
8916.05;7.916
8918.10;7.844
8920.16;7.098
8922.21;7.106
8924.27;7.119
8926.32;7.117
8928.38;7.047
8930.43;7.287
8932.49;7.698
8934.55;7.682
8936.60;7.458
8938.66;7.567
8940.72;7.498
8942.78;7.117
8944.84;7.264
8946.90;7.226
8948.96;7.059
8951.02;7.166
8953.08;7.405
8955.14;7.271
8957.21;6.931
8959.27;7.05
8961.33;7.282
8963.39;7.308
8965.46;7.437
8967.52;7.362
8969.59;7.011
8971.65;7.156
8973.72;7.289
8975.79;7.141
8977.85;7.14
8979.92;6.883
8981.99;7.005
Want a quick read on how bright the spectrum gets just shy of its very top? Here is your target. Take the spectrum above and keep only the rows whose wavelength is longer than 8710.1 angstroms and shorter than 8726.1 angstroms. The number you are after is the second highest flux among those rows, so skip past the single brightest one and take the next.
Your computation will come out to 7.042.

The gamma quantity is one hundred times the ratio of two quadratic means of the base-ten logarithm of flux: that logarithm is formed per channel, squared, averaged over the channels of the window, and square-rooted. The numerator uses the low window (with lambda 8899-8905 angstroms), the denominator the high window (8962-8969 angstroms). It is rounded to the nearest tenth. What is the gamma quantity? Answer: 96.0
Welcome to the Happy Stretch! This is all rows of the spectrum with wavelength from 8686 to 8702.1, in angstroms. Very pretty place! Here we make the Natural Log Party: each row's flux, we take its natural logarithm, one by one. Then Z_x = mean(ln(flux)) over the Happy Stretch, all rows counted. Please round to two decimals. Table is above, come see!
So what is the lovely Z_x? 1.91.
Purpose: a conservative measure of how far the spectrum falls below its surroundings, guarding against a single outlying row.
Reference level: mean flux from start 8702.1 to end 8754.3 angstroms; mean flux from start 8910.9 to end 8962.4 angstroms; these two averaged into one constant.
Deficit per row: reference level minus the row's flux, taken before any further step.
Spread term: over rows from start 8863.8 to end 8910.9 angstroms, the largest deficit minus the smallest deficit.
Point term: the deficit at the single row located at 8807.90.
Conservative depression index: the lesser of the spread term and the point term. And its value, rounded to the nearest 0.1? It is 1.2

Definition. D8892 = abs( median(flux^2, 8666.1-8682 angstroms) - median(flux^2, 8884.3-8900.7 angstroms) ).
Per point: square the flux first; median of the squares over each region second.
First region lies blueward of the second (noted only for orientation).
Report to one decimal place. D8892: 4.1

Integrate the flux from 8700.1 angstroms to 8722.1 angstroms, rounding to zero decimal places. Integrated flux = 151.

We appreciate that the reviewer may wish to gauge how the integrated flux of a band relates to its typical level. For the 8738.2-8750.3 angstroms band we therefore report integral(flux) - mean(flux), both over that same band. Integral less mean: 79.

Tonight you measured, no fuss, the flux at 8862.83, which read 7.375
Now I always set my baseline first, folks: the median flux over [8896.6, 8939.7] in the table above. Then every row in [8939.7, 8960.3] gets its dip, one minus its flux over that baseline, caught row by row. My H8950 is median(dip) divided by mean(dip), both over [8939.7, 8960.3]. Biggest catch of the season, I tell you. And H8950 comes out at 1.0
